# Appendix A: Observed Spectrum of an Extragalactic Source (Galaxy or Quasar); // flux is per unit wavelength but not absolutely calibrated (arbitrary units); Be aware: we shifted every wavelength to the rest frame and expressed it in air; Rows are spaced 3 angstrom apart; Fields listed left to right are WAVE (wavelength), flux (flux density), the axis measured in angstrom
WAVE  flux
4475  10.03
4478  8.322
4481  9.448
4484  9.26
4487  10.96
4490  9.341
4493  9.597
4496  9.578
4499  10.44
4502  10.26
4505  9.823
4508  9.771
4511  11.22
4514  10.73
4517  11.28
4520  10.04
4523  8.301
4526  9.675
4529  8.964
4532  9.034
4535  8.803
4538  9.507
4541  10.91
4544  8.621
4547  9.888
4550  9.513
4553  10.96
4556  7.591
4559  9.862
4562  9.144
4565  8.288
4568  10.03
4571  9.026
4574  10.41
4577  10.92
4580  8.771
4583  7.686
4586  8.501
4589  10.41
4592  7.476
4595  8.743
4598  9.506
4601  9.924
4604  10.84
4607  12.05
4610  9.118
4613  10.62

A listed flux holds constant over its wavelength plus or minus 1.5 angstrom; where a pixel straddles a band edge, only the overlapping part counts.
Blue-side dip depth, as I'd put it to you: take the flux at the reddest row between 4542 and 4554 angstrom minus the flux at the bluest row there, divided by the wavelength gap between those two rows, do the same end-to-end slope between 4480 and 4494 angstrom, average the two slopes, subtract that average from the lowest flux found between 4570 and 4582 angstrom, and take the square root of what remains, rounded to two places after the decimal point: 2.94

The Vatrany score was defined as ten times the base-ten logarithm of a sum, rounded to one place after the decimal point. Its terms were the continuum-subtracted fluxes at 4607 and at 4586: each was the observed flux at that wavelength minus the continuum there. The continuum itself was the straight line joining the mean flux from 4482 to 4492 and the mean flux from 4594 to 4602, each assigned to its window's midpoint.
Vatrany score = 2.4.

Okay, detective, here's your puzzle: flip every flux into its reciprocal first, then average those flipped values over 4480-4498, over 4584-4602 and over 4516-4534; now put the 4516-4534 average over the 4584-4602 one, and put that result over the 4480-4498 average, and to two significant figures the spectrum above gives 9.2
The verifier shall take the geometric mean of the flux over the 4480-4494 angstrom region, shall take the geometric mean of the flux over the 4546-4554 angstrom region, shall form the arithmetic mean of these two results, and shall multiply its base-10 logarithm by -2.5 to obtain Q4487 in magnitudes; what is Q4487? -2.49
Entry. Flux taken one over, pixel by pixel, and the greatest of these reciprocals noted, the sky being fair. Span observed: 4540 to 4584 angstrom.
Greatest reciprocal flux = 0.132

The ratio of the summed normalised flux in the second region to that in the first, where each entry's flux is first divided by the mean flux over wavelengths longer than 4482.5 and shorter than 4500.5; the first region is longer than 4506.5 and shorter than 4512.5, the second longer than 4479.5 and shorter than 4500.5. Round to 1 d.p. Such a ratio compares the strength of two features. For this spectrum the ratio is 3.3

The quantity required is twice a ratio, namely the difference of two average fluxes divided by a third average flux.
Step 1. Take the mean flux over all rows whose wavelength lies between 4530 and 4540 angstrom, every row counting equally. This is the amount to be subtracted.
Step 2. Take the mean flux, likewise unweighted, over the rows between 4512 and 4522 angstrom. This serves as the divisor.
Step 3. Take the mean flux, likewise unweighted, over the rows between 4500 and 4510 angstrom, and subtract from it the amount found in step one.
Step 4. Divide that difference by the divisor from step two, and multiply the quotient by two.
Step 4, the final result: 0.2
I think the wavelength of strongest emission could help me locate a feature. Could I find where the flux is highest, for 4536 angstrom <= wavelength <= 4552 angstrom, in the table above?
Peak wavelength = 4541 angstrom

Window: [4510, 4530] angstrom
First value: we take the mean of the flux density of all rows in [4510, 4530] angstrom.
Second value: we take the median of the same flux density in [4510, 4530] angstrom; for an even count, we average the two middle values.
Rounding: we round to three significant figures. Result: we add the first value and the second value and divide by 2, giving 10.0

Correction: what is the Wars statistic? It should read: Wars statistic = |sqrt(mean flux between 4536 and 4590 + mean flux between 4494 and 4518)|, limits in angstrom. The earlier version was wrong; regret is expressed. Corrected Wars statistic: 4.45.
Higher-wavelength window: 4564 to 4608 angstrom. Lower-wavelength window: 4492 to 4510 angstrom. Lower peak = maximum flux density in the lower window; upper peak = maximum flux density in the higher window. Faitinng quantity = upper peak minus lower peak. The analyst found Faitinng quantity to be 1.6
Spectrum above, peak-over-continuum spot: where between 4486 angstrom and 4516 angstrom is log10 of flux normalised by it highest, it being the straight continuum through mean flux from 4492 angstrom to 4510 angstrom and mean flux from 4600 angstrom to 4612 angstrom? 4511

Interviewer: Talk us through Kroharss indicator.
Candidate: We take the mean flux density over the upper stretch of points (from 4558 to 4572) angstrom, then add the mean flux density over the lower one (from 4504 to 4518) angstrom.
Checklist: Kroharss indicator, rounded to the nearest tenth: 19.8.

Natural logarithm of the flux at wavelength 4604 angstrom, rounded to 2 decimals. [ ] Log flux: 2.38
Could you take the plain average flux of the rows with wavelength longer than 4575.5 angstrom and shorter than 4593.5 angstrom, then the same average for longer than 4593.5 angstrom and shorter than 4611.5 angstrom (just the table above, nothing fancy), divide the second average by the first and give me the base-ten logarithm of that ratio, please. 0.049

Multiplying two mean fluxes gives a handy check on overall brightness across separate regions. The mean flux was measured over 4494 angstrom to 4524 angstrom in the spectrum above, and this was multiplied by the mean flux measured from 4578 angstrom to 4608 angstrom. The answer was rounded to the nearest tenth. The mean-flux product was 95.3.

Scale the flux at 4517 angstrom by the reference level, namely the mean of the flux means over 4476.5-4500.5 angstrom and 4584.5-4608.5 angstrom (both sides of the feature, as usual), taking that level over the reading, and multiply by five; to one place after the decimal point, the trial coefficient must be 4.3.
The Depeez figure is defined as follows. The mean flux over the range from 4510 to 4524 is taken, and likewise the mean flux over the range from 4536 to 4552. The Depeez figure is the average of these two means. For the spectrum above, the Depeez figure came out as 10.0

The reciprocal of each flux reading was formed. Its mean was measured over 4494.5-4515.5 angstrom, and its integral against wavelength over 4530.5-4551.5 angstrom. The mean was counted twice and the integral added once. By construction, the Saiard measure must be 2.43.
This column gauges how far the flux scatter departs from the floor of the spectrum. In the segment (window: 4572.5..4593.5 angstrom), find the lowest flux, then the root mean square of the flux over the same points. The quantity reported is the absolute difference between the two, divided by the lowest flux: 0.24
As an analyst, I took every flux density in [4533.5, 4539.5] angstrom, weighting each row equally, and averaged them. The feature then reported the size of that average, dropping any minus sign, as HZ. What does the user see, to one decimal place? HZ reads 9.2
